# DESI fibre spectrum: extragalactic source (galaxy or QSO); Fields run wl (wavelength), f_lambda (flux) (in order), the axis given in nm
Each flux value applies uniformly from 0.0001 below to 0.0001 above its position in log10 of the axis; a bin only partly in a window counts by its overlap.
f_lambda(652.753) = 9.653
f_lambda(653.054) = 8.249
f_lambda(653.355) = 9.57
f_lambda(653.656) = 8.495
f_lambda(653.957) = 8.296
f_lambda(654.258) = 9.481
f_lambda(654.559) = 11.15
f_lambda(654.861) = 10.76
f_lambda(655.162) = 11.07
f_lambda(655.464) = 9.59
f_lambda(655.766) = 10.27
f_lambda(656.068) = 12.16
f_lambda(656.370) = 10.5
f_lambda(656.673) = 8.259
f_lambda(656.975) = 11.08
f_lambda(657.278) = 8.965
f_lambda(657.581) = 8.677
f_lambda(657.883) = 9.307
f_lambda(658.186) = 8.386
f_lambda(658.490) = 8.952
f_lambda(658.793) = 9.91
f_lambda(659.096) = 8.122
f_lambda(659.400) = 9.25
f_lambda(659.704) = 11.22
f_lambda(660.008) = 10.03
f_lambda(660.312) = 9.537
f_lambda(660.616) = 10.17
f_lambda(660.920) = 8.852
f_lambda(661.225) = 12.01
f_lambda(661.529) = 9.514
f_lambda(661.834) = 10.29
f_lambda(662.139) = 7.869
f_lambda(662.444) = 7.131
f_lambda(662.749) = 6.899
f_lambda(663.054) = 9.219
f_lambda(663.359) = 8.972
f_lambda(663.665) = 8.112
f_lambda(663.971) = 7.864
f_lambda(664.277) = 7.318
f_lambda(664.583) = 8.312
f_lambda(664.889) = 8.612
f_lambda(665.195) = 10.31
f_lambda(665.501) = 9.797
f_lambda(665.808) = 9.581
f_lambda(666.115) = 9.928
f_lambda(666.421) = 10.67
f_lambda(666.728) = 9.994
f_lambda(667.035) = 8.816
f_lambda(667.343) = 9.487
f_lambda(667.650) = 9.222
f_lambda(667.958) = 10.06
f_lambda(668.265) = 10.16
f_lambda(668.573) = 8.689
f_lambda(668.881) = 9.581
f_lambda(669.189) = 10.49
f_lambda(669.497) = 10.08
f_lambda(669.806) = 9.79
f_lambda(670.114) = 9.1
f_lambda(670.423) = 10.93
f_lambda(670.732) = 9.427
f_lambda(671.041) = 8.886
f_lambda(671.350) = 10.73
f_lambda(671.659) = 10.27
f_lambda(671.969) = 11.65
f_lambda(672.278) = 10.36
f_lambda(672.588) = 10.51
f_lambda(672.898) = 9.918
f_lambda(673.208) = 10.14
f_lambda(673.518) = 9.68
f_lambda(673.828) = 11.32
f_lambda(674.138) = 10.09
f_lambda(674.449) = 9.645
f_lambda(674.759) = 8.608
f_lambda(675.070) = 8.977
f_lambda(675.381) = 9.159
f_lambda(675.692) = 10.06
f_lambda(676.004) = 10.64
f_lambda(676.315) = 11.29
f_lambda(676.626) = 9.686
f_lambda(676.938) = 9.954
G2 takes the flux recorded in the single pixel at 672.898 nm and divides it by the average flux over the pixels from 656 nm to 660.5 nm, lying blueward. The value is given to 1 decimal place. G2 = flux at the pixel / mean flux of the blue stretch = 1.0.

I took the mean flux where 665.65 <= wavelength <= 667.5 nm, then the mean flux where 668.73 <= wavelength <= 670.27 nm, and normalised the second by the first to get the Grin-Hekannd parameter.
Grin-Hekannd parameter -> 1.01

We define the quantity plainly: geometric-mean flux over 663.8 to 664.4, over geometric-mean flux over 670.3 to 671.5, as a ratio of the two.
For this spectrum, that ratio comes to 0.76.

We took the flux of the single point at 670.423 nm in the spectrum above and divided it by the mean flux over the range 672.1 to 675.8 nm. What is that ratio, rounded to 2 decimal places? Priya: 1.11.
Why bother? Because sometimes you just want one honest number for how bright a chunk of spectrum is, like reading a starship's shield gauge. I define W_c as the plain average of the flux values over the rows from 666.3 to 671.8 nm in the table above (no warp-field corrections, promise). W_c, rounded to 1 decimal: 9.8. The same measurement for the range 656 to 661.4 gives 9.7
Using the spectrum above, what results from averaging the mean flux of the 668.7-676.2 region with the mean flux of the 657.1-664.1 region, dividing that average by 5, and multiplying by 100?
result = 191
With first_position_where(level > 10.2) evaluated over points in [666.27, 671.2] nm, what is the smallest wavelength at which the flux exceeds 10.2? 666.421 nm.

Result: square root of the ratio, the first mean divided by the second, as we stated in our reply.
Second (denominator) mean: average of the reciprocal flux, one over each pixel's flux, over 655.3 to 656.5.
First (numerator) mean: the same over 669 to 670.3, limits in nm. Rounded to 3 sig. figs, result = 1.04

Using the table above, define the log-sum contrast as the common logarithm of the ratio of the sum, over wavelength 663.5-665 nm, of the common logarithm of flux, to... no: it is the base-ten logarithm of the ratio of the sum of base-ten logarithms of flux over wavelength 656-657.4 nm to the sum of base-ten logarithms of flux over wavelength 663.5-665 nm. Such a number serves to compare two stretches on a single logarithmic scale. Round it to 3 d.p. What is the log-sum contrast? 0.045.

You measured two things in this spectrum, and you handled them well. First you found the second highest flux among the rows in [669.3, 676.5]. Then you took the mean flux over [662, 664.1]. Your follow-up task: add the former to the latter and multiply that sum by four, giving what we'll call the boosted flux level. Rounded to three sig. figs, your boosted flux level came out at 77.3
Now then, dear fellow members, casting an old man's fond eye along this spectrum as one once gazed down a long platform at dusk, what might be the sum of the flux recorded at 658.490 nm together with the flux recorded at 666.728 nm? 18.9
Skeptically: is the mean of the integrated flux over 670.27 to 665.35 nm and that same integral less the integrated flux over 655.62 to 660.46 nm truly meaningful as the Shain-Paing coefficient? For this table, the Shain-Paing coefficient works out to 24.4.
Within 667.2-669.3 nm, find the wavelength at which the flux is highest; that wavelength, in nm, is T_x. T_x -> 669.189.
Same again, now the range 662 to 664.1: 663.054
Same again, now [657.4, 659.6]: 658.793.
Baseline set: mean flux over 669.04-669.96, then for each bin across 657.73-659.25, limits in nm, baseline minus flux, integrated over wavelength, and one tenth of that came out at 0.18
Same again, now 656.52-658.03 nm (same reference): 0.13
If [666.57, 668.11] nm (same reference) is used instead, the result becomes 0.09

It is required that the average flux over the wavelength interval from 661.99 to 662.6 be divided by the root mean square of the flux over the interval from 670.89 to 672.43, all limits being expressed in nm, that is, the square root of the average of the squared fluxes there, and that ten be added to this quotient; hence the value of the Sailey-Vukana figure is 10.7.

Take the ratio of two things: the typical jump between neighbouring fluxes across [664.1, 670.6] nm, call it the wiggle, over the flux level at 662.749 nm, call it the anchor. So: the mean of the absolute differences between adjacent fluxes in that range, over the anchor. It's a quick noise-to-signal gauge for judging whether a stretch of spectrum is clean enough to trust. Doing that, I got 0.109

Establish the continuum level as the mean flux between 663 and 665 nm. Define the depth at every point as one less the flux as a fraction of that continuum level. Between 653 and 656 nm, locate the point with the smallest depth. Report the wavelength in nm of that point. 654.559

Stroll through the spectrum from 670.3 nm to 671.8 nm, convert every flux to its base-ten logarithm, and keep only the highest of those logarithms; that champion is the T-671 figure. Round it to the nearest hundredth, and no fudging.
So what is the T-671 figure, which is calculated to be 1.04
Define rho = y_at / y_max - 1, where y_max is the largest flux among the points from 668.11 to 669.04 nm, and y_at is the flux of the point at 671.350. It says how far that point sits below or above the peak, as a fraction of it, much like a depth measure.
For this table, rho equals 0.06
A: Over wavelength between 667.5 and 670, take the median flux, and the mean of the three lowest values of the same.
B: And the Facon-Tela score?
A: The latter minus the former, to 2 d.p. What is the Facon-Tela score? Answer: -0.76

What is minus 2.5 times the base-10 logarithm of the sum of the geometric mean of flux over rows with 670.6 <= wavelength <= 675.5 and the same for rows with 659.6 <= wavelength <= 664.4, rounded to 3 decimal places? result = -3.190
